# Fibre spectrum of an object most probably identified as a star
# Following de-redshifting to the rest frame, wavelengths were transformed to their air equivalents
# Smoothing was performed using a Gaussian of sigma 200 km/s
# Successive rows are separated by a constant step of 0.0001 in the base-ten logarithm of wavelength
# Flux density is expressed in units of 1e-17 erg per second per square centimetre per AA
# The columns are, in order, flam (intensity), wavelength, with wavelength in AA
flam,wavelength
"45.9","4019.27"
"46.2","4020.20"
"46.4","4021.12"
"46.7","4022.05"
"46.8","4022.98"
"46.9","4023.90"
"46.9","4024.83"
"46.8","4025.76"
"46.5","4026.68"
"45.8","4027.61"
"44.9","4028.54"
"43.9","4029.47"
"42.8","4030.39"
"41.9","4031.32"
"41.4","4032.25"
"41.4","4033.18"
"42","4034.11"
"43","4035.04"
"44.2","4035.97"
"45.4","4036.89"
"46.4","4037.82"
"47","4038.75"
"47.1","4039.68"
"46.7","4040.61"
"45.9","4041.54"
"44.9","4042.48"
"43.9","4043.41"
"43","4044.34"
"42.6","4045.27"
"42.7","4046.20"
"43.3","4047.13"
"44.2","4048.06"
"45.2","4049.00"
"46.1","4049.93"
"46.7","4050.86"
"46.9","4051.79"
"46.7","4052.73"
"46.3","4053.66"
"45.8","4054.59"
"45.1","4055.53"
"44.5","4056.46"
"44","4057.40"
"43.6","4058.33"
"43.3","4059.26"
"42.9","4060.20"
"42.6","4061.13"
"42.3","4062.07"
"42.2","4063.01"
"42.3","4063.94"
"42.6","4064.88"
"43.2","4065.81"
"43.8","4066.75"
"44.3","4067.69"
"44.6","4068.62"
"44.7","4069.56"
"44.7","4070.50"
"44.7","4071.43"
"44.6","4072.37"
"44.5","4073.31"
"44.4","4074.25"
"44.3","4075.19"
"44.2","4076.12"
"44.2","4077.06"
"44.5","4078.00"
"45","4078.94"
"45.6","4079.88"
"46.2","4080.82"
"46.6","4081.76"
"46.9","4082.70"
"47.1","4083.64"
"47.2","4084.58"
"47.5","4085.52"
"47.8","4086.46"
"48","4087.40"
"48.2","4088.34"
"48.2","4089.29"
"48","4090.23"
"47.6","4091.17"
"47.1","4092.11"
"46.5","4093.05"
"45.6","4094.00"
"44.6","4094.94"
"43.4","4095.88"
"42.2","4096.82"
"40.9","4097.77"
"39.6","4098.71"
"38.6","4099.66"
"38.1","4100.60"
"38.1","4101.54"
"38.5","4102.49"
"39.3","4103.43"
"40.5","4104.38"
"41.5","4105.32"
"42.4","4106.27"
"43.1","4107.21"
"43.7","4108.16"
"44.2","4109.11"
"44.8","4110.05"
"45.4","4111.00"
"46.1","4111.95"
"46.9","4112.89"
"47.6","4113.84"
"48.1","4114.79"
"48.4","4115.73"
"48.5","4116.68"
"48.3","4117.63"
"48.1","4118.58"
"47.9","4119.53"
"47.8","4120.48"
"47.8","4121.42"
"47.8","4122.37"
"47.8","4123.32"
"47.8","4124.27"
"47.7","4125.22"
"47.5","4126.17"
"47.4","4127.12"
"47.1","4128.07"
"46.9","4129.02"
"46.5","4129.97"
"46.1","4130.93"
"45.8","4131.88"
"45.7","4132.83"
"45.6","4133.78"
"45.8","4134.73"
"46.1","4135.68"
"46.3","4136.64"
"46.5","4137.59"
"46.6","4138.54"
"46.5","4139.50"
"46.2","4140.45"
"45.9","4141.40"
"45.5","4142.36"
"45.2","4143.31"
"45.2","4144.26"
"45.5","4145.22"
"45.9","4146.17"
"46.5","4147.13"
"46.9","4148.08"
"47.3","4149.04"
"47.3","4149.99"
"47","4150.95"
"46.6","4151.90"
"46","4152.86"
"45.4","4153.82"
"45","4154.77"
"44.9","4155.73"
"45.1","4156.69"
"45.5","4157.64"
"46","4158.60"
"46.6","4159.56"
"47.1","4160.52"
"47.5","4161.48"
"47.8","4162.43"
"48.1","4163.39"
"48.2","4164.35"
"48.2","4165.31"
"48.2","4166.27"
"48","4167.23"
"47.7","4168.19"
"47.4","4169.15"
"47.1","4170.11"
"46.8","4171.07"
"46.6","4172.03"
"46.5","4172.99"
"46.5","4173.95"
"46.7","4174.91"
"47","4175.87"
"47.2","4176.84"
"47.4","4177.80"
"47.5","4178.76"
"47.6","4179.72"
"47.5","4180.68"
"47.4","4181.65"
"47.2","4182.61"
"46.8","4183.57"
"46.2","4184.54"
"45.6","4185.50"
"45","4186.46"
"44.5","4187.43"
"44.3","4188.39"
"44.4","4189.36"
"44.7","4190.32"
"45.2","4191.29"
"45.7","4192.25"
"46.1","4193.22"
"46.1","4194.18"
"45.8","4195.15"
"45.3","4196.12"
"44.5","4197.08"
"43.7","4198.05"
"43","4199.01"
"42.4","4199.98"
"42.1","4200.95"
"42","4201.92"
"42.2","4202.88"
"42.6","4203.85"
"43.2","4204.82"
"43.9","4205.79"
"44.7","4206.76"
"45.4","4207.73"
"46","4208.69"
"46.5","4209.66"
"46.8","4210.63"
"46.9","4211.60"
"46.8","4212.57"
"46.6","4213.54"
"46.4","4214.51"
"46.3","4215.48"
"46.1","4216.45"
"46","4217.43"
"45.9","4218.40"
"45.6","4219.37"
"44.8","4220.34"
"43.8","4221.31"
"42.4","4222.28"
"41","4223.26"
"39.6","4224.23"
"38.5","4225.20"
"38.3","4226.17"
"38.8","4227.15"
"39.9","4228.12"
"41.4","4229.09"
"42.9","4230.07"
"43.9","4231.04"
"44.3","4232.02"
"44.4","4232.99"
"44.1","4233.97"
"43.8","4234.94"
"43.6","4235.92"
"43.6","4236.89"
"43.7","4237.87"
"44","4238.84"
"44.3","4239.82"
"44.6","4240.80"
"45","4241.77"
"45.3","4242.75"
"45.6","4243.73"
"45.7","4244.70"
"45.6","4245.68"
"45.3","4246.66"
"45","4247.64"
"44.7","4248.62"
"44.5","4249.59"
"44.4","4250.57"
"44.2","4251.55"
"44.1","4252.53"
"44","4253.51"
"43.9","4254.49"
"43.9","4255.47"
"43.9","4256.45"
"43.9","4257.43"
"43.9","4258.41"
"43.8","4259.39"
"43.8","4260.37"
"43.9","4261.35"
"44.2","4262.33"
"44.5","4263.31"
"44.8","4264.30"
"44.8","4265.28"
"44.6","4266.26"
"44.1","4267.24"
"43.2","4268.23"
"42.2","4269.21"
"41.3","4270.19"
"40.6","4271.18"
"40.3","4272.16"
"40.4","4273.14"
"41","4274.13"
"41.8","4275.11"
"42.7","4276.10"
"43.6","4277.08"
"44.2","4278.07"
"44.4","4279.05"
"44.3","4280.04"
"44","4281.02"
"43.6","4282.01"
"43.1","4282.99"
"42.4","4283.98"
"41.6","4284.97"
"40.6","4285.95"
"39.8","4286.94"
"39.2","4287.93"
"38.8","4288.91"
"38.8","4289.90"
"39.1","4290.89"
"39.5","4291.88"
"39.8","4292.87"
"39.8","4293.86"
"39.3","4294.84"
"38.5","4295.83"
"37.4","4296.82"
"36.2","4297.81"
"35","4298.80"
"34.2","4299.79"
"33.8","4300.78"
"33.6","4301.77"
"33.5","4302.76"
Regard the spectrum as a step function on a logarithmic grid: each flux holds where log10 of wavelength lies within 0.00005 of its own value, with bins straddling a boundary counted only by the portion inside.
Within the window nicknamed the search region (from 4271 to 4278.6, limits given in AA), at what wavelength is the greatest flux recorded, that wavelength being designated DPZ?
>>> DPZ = 4278.07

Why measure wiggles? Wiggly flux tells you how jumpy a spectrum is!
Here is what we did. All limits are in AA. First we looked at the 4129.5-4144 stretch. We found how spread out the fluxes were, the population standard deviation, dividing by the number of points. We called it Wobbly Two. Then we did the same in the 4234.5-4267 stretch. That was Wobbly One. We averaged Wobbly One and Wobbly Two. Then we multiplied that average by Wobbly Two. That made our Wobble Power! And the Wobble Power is 0.2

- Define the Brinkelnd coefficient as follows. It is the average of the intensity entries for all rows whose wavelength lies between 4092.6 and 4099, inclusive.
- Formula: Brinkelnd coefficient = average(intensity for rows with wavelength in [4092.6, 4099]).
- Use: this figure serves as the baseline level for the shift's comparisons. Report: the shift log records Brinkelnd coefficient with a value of 43.3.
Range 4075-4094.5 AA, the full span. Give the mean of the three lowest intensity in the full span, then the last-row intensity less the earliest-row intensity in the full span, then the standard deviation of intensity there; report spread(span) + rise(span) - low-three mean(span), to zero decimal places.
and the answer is -42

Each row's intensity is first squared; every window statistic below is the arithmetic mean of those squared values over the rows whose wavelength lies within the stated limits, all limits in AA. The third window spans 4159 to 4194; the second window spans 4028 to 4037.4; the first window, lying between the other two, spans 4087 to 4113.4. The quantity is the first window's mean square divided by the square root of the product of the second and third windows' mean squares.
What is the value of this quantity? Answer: 0.95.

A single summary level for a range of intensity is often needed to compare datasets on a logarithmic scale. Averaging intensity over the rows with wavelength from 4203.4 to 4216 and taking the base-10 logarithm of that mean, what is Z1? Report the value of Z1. 1.66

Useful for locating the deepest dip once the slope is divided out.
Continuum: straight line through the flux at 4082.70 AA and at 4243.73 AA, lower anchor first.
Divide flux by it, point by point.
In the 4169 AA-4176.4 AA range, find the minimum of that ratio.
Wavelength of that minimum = 4172.99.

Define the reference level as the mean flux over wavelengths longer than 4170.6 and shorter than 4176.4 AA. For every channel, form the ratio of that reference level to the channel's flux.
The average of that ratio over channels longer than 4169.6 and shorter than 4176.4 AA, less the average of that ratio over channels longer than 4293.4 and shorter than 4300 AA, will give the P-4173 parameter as -0.26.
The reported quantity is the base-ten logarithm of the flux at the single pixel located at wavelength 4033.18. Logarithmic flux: 1.62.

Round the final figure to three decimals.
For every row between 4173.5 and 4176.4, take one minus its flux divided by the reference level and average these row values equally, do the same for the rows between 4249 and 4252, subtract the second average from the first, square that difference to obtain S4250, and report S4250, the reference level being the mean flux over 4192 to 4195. 0.003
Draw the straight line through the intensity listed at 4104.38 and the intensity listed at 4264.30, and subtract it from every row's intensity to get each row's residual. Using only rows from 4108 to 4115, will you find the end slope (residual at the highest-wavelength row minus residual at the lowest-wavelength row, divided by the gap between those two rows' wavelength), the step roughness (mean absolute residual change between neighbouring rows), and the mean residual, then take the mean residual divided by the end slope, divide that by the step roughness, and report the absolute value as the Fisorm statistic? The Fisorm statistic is 13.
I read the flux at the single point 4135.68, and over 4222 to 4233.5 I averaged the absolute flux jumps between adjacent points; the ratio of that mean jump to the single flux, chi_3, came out 0.020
